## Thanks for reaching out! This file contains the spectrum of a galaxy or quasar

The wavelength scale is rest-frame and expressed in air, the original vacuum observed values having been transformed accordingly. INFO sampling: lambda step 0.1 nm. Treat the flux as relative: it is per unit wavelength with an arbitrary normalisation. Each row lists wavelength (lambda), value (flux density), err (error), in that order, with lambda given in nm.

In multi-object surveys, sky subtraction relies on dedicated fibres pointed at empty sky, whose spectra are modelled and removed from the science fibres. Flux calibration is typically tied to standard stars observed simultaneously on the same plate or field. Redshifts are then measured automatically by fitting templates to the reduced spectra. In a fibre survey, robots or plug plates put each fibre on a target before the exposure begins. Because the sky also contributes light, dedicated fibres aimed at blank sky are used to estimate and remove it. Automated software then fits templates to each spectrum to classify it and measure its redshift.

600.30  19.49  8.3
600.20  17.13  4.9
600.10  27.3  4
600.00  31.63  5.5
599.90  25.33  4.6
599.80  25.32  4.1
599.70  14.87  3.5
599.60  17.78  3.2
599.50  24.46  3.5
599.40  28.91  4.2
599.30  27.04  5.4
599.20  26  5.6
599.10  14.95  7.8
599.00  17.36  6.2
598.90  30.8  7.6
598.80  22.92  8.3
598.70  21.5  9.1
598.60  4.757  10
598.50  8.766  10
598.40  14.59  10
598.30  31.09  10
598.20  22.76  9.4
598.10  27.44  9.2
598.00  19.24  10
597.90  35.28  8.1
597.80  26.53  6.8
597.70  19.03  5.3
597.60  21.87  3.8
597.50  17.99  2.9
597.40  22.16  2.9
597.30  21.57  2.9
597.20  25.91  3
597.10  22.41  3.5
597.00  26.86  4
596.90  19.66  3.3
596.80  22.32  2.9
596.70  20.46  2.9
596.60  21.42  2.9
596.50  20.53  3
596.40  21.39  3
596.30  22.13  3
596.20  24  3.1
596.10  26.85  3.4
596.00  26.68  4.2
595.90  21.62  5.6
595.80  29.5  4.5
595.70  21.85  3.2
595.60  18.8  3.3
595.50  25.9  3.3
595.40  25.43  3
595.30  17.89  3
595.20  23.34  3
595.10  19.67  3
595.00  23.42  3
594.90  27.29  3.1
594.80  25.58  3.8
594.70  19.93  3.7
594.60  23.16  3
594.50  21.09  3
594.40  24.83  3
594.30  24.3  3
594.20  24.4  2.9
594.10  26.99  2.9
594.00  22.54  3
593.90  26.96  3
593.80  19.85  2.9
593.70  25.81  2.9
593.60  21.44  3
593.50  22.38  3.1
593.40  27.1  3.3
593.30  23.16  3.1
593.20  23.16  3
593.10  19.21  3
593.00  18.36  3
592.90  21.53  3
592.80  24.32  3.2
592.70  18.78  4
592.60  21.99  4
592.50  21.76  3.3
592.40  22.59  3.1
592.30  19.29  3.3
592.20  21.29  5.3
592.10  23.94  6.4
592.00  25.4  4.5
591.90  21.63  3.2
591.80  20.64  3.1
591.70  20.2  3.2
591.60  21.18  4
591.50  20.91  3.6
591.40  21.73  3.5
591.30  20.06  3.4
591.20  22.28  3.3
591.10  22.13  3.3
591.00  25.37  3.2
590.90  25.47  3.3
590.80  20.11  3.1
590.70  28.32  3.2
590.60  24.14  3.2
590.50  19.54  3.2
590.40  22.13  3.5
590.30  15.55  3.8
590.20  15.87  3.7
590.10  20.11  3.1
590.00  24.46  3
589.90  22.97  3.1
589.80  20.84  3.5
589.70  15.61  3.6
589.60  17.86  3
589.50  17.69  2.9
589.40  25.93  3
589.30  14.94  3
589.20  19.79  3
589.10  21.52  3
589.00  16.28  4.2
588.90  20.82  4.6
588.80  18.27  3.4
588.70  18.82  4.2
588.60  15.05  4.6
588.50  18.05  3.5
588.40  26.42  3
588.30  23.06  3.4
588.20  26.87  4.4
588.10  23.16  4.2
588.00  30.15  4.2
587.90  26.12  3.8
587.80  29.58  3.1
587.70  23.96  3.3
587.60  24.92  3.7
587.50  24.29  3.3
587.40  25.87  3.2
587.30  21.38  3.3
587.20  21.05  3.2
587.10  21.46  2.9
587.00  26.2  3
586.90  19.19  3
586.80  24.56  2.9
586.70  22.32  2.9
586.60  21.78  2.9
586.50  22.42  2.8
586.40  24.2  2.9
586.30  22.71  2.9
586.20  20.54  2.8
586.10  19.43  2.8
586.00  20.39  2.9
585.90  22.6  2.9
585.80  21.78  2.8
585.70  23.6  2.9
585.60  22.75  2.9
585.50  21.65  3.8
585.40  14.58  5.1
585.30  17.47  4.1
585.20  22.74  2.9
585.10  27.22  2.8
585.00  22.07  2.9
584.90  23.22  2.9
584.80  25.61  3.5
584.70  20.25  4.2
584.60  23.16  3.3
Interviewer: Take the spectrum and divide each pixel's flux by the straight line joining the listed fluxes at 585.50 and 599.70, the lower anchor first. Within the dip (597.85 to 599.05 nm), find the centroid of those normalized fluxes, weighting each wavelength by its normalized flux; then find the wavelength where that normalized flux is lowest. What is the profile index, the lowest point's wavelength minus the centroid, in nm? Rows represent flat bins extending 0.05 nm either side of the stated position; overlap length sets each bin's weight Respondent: 0.19 nm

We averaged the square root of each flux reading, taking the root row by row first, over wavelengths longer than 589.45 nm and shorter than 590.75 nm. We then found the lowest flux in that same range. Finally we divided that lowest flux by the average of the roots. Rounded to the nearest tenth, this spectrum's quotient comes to 3.5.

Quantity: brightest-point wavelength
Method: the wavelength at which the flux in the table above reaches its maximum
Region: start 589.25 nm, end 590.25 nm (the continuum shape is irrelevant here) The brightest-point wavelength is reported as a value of 589.40 nm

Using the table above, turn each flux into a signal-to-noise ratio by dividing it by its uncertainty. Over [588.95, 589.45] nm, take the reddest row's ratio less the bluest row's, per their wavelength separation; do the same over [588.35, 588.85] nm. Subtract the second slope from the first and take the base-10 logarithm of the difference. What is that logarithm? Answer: 1.3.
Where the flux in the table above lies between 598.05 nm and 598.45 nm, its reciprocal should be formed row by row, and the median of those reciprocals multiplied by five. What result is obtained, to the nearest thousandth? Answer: 0.201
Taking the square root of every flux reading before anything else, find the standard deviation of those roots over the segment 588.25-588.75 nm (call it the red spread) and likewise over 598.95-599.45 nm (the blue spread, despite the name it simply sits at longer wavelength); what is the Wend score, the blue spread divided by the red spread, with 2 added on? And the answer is 3.4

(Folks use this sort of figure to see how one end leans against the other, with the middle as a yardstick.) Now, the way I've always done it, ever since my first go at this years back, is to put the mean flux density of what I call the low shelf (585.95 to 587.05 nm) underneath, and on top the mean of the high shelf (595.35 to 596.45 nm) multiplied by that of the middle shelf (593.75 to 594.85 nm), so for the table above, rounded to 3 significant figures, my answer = 25.6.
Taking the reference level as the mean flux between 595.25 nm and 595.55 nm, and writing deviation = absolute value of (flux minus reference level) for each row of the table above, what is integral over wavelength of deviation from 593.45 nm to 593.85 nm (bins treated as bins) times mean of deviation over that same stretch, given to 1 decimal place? 1.7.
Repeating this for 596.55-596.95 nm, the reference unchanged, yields 1.8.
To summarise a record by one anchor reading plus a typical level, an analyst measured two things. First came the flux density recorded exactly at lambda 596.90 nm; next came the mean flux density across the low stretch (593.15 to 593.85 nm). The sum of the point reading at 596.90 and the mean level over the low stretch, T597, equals 43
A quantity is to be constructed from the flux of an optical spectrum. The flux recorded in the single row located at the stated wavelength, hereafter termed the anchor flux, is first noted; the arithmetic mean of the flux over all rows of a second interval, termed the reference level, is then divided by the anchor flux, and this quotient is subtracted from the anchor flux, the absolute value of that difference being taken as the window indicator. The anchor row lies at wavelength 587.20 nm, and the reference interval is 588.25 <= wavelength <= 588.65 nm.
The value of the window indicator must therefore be 20.1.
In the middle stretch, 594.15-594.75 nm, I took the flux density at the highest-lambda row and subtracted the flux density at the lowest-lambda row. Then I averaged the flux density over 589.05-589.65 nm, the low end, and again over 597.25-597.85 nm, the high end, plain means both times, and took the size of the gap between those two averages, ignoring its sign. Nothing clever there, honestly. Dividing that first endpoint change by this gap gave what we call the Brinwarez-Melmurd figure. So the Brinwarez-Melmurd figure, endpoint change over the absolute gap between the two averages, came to -2.3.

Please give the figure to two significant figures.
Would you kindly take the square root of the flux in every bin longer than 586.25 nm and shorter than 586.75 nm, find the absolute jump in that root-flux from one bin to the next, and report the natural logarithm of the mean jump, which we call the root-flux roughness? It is -2.2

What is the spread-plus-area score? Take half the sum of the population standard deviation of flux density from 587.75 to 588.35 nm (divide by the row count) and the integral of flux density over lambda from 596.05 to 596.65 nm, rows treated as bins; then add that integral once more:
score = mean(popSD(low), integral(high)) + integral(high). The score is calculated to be 21.8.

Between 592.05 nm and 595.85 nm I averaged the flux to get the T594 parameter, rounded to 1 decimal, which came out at 22.9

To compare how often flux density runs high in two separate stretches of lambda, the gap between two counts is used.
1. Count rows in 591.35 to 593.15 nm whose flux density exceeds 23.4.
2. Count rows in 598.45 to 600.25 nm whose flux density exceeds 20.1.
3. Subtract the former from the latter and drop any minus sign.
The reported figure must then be 8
